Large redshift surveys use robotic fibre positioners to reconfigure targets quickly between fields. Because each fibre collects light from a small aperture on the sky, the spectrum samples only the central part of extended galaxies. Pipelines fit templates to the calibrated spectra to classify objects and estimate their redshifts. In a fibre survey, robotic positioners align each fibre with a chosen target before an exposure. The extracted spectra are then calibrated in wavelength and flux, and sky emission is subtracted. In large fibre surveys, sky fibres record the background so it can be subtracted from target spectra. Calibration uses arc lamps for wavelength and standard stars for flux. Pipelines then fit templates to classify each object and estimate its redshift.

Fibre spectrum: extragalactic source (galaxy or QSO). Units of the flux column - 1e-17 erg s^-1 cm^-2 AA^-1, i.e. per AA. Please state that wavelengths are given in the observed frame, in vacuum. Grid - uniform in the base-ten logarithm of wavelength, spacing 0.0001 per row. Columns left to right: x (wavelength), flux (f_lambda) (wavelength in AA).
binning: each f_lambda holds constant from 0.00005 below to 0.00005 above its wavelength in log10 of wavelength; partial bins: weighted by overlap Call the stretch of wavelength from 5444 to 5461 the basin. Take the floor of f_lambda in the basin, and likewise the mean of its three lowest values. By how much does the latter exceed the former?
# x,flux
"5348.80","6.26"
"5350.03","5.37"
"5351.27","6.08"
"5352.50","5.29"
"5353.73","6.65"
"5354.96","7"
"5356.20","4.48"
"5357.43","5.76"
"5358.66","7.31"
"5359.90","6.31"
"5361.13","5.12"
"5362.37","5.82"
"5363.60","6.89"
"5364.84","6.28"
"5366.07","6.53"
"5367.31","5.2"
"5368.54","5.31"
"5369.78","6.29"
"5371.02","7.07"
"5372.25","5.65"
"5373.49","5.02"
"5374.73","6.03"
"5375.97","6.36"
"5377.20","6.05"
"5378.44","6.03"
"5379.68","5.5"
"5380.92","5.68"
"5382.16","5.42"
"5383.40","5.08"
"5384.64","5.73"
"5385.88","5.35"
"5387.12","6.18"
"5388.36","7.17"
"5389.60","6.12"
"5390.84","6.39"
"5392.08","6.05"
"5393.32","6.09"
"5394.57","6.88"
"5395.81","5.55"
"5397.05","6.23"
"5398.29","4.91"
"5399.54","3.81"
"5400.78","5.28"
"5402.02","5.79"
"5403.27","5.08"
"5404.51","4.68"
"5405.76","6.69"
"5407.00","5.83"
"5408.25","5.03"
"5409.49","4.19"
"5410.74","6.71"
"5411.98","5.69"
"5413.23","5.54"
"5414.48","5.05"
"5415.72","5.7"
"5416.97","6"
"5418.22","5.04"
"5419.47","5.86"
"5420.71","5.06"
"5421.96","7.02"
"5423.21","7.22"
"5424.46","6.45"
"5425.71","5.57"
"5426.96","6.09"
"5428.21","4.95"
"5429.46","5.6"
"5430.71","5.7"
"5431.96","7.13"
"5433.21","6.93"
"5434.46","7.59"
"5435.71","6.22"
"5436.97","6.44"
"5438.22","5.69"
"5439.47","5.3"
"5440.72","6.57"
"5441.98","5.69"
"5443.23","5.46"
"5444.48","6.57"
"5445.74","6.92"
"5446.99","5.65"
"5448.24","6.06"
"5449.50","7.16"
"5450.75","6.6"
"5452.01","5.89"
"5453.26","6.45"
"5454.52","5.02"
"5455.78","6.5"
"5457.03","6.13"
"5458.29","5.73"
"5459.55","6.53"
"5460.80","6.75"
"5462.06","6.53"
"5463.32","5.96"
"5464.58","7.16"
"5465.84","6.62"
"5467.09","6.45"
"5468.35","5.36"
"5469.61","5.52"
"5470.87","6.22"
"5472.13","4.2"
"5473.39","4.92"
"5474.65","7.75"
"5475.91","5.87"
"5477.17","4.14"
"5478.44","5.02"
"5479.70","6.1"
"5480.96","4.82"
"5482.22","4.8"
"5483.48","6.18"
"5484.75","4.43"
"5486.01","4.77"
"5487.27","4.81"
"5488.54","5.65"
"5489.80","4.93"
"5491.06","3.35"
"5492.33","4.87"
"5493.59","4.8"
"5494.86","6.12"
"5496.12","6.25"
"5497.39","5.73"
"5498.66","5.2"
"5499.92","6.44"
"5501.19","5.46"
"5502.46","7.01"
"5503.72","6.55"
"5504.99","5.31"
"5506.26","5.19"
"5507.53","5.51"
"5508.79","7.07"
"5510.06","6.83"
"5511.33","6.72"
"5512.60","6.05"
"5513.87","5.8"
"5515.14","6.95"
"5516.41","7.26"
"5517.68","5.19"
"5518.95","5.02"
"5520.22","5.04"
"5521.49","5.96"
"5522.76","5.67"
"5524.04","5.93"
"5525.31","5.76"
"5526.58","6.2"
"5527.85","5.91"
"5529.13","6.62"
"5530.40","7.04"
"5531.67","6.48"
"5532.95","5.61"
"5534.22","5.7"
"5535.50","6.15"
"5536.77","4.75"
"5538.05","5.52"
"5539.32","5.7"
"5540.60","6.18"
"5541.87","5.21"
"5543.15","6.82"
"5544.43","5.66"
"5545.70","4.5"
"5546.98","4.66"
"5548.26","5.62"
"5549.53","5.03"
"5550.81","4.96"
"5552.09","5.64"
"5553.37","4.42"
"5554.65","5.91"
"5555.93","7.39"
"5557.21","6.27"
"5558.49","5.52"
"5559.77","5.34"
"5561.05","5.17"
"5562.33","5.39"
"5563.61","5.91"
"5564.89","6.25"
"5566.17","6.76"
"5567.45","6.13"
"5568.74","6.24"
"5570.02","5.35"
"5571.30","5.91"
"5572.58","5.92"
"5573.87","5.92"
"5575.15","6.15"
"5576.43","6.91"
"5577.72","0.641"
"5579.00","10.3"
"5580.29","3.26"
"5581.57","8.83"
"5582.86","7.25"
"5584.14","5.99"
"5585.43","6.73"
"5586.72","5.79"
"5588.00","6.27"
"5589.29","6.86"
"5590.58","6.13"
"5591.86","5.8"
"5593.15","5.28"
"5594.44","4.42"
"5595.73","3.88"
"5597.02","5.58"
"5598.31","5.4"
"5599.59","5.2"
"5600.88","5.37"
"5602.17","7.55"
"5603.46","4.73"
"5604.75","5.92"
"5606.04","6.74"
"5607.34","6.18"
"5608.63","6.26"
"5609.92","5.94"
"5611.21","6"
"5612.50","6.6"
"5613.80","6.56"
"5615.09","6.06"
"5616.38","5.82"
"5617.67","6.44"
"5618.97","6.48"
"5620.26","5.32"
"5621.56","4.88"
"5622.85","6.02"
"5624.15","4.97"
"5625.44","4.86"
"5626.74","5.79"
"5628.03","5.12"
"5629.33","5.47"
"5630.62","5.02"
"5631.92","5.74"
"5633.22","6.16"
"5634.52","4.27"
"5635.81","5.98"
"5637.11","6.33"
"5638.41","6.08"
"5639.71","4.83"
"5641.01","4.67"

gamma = 0.4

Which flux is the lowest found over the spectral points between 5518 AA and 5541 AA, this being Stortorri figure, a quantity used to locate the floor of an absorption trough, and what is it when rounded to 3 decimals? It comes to 4.750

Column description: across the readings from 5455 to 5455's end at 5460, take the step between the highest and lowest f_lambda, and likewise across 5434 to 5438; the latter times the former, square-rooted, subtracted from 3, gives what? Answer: 2.0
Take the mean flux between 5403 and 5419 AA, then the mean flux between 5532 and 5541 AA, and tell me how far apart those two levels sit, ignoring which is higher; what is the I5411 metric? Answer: 0.18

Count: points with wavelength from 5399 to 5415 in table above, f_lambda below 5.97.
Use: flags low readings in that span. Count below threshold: 11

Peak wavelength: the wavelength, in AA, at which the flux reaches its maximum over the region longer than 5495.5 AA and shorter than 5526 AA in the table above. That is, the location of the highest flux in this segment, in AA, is 5516.41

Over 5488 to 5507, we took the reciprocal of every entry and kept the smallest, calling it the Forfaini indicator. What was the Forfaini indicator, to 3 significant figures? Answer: 0.143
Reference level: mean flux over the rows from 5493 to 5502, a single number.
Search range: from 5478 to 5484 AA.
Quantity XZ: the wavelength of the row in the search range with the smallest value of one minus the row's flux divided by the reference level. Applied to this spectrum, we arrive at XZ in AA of 5483.48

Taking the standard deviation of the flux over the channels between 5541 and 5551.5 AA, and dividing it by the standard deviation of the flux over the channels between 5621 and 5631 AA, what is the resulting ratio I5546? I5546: 1.7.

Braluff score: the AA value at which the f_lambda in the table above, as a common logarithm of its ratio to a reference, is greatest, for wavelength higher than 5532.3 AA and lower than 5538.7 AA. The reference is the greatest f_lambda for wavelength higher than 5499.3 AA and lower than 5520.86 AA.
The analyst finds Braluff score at 5535.50 AA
